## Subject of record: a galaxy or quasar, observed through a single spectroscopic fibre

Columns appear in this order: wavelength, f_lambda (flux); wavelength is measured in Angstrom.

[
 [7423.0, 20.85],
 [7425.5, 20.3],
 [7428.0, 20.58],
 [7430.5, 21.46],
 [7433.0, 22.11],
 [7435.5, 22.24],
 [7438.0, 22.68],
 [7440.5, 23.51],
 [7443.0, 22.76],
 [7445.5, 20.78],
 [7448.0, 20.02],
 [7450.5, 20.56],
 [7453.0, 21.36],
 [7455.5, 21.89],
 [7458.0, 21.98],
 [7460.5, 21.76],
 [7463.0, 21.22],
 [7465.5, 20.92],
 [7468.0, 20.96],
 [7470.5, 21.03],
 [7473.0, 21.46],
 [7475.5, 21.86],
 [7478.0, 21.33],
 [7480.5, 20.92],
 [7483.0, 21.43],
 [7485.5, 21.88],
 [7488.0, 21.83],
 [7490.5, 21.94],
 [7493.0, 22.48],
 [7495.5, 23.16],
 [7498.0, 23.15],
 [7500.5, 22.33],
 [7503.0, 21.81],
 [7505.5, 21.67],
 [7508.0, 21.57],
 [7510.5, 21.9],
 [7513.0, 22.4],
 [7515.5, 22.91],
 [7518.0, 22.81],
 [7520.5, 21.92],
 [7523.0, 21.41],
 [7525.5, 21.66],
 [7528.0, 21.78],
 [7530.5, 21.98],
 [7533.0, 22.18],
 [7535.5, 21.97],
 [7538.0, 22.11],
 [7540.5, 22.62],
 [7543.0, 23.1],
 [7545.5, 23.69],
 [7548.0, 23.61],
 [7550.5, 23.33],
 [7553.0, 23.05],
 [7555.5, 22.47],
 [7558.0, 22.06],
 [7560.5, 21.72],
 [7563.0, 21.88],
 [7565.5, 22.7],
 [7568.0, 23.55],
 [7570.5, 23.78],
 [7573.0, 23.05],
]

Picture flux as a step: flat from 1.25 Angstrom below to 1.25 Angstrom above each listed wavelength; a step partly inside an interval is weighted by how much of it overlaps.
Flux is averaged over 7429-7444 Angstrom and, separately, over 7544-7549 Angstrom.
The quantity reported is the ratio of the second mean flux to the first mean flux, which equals 1.05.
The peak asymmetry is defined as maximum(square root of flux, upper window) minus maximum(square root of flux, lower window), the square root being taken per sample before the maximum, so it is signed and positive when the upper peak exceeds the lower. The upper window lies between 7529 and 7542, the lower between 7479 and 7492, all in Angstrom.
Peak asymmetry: 0.07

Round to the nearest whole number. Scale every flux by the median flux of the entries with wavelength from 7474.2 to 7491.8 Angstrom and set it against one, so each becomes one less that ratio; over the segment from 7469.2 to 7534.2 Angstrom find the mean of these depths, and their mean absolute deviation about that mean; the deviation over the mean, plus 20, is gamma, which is 16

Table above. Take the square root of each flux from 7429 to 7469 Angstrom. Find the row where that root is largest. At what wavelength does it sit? 7440.5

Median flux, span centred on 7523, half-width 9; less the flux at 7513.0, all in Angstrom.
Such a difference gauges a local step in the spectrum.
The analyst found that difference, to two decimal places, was -0.48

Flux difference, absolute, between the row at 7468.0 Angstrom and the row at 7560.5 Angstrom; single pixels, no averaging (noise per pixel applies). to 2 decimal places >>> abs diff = 0.76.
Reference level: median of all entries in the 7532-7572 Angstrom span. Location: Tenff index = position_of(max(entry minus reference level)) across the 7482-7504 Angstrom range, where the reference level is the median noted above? 7495.5 Angstrom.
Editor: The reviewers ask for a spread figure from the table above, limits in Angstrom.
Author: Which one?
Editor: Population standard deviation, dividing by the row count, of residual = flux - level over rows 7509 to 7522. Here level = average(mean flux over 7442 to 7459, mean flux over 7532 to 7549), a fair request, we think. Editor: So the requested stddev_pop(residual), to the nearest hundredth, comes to 0.43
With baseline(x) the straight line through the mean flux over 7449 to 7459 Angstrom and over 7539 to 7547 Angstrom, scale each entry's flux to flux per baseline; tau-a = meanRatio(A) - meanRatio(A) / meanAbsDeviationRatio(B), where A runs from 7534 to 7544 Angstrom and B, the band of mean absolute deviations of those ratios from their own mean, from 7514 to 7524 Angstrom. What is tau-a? -33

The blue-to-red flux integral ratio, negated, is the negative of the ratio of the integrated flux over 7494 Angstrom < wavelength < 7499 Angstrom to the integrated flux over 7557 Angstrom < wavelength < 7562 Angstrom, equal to -1.06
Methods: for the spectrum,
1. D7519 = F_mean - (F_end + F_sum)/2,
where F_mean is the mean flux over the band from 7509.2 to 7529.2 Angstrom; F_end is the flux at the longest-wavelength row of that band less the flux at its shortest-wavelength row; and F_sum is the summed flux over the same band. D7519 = -66.2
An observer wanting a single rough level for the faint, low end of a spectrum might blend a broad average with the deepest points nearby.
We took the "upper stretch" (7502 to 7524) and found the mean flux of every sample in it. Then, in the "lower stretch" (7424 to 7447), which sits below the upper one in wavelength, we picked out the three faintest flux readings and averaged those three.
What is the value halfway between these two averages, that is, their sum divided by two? 21.30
